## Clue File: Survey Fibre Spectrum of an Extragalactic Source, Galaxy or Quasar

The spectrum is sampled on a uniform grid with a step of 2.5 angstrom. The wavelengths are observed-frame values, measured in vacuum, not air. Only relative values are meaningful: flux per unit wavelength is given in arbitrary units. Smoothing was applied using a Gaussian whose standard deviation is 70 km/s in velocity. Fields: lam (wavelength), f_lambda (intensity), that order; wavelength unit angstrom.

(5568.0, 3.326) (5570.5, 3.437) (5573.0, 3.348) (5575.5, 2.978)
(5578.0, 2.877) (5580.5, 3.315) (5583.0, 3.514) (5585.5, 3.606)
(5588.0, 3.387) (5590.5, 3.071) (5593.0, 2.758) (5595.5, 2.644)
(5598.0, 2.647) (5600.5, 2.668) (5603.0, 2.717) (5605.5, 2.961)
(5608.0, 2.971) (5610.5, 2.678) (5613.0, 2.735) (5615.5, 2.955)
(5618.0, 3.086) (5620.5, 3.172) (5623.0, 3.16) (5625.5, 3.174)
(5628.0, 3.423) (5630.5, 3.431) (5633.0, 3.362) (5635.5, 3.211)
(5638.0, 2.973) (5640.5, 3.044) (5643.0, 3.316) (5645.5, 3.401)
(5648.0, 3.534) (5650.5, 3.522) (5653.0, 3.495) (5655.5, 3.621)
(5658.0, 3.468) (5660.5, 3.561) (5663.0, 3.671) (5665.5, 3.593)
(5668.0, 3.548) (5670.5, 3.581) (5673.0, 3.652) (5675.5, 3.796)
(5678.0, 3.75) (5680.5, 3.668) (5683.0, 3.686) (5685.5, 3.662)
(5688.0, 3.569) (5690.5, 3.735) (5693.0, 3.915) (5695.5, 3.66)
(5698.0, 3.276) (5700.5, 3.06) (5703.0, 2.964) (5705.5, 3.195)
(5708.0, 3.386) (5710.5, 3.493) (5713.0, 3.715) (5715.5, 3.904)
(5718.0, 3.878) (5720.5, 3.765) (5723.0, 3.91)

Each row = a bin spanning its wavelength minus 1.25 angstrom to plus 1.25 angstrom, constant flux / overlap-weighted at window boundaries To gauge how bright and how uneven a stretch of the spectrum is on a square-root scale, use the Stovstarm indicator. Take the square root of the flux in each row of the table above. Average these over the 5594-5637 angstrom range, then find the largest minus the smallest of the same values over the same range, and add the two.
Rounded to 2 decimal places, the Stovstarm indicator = 1.96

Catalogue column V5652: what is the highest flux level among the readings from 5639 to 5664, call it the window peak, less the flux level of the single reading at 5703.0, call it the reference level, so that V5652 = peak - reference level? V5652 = 0.71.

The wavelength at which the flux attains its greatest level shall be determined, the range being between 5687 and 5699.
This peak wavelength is 5693.0 angstrom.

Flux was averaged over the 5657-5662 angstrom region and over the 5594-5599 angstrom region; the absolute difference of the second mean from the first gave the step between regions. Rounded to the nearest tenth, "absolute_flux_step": 0.9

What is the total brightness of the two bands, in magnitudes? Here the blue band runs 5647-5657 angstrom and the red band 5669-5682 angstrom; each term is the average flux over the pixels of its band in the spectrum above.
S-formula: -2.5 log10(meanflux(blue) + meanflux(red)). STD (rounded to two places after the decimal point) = -2.15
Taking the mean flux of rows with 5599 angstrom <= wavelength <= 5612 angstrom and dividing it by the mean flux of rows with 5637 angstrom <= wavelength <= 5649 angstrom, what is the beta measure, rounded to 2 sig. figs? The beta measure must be 0.86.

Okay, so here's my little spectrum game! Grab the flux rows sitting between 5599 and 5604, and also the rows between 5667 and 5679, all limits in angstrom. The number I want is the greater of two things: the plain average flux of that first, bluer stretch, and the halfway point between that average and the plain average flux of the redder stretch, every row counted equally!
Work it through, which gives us 3.2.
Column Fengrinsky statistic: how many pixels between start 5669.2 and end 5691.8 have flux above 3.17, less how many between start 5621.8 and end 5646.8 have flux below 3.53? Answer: -1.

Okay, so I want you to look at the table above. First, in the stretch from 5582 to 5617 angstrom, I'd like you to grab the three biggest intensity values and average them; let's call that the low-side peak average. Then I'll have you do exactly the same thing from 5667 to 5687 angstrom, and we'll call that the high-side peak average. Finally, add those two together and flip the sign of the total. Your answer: -7.25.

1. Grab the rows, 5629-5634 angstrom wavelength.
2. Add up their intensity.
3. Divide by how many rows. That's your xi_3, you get 3.40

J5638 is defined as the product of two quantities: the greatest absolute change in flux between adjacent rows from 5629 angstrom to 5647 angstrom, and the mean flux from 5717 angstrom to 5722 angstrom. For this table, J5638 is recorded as 1.04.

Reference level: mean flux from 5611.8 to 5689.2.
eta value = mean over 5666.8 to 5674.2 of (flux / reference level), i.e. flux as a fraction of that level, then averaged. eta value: 1.05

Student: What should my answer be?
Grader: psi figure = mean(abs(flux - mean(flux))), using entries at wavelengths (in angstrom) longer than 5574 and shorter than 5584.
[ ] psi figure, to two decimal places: 0.24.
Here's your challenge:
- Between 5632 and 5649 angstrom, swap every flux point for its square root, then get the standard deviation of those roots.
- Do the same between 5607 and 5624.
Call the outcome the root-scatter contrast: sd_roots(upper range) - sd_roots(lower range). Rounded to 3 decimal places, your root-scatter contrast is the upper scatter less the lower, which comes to -0.002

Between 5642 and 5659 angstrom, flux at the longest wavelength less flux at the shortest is 0.15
